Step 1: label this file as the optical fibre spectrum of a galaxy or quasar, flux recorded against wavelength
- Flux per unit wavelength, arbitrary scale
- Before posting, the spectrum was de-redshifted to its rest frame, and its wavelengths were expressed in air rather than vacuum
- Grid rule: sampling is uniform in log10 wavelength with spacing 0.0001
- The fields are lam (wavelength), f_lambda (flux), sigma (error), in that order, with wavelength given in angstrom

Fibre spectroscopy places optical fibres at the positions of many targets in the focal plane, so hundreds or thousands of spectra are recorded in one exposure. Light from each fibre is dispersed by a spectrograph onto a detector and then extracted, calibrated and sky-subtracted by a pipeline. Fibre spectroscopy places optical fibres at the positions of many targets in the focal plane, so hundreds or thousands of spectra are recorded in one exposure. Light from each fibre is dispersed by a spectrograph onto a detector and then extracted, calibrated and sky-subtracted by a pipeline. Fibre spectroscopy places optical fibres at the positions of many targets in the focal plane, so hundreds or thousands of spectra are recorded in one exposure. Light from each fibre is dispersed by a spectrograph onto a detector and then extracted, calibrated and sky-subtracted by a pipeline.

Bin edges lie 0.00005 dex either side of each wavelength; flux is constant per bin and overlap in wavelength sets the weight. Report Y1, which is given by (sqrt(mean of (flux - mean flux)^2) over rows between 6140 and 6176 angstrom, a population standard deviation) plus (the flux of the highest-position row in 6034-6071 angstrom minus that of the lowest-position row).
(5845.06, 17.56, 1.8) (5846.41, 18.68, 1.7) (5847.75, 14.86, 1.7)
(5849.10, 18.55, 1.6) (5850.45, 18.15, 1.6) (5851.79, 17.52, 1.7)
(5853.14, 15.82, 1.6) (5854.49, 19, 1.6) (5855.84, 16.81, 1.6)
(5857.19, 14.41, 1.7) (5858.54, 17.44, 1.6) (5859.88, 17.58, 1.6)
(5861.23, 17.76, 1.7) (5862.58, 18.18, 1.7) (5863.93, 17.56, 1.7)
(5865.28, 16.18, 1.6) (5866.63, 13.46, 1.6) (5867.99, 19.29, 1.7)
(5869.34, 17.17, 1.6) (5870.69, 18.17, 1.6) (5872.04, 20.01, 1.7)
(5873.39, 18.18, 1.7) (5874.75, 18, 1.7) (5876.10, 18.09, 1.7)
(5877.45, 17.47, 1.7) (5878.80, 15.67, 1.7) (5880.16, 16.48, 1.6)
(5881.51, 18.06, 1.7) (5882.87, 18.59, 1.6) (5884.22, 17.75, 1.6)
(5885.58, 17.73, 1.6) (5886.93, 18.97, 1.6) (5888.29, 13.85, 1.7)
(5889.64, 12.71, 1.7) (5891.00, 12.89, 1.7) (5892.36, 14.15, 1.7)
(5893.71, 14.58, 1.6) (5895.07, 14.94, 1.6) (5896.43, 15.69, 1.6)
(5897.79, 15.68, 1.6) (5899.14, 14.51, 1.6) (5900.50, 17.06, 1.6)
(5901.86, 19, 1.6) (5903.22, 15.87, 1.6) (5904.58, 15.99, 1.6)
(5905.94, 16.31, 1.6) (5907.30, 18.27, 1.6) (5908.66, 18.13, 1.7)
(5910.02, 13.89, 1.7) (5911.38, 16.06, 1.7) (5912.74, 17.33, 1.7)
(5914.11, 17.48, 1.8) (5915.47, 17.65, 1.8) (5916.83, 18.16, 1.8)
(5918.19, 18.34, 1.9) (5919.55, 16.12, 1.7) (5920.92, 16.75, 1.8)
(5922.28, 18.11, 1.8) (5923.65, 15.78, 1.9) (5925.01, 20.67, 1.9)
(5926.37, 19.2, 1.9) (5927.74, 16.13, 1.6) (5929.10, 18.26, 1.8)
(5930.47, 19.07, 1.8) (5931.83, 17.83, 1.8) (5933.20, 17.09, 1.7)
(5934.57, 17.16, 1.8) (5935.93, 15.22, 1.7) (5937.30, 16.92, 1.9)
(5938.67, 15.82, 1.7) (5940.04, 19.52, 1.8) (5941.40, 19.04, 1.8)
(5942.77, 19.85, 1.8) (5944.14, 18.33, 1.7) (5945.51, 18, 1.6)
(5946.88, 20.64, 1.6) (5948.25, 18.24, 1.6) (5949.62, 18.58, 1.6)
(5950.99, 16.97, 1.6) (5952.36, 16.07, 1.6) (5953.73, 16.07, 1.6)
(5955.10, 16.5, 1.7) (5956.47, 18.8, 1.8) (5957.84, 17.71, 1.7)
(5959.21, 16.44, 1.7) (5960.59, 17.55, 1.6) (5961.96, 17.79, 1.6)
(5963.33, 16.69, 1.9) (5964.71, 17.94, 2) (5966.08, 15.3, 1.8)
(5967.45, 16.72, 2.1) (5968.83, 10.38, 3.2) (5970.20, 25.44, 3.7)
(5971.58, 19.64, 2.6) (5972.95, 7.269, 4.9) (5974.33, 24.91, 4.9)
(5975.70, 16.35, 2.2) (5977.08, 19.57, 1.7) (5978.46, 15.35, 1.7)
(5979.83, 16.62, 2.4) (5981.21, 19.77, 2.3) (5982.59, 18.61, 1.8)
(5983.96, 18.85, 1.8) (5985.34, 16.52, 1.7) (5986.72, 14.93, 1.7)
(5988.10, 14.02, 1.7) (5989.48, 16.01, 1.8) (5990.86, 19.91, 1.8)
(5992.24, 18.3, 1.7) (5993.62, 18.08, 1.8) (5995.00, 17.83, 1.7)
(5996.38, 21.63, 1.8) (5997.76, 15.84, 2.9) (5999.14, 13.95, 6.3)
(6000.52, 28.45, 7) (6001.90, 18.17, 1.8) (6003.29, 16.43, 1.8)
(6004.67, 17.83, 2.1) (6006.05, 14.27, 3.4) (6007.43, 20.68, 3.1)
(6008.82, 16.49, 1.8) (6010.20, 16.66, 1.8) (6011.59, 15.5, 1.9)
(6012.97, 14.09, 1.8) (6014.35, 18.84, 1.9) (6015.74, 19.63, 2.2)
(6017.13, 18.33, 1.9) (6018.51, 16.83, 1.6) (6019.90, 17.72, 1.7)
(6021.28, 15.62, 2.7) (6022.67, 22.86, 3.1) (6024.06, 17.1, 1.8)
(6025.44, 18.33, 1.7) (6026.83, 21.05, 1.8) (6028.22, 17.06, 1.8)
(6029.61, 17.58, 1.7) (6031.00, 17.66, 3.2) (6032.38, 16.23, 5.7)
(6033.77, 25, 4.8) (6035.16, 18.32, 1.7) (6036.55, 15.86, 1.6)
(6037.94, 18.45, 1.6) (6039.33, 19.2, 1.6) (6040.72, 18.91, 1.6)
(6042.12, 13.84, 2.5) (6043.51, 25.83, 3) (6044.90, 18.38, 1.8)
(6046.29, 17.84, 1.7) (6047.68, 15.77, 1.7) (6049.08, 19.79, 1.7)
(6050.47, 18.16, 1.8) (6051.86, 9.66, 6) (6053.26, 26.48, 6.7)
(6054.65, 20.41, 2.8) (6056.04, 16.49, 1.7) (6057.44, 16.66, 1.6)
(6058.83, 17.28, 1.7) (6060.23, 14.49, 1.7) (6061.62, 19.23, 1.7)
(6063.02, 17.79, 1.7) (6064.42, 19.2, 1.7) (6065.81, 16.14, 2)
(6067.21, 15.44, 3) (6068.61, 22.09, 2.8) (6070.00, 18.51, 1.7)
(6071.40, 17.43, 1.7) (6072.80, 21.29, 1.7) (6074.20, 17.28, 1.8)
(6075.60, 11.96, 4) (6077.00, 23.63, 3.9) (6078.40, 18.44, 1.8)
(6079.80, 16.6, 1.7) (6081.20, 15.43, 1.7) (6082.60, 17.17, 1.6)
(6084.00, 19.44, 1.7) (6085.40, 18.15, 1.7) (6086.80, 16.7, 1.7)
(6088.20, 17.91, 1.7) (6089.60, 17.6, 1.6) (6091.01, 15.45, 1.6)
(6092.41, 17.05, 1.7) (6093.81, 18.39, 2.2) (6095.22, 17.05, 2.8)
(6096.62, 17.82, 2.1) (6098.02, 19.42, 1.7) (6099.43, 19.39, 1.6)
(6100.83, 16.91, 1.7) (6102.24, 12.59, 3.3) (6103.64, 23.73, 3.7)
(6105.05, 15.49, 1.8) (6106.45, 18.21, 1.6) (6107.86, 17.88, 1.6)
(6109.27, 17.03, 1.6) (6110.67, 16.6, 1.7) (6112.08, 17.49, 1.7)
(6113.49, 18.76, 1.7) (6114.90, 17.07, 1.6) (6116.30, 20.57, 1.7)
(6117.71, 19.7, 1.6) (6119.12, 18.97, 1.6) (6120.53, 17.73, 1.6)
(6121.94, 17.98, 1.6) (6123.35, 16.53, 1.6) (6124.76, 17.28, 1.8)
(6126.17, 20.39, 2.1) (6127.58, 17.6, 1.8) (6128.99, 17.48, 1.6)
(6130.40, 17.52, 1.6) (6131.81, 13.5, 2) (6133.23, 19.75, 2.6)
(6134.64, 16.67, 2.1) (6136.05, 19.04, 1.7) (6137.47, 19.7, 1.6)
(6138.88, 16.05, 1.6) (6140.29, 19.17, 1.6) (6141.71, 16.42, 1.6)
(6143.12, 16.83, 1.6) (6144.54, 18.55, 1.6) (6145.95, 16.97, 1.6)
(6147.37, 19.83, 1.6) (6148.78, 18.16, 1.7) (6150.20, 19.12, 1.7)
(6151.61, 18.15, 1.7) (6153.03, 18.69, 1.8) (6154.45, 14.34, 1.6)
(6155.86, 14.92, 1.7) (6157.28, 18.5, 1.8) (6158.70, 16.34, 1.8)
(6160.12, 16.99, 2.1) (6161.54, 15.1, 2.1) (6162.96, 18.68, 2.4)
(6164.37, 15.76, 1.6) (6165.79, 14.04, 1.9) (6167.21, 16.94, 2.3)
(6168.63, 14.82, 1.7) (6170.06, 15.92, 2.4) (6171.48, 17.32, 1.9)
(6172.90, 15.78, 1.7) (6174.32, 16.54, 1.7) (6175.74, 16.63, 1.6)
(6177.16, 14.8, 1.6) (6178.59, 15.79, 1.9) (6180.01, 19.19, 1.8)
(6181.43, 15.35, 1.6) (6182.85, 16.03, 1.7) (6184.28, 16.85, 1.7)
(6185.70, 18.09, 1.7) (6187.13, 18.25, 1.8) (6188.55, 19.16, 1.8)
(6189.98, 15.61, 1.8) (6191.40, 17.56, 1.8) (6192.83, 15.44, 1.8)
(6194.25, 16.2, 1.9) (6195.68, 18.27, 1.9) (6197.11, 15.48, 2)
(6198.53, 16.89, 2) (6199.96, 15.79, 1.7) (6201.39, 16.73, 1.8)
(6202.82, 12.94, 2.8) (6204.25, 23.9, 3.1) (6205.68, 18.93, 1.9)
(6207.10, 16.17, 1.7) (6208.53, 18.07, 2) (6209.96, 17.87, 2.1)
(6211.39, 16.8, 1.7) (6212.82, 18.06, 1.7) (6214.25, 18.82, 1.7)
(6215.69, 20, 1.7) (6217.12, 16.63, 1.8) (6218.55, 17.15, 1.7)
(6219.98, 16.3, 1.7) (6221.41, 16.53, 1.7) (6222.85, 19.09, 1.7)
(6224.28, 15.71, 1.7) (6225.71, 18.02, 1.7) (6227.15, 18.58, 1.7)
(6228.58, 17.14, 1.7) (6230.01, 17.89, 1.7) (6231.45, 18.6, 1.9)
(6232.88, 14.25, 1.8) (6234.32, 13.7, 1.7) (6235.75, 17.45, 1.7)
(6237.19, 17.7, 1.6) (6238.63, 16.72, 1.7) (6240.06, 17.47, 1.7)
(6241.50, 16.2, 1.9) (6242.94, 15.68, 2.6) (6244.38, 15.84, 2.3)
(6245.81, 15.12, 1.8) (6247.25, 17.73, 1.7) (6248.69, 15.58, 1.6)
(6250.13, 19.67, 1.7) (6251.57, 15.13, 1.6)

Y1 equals 1.8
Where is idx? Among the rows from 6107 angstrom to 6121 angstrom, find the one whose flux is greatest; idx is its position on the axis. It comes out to 6116.30 angstrom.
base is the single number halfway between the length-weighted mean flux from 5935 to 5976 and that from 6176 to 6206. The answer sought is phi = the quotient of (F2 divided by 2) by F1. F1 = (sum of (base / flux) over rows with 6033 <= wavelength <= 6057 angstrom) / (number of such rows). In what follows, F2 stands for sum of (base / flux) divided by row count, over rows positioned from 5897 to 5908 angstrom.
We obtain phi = 0.538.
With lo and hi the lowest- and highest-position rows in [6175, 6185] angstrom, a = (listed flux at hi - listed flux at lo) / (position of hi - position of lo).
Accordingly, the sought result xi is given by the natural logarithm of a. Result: -4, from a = 0.0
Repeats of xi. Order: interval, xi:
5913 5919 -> -2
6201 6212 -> -5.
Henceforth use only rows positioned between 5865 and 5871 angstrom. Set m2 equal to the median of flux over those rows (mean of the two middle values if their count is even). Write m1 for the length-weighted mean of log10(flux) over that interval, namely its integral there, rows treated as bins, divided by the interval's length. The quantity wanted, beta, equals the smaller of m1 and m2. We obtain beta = 1.22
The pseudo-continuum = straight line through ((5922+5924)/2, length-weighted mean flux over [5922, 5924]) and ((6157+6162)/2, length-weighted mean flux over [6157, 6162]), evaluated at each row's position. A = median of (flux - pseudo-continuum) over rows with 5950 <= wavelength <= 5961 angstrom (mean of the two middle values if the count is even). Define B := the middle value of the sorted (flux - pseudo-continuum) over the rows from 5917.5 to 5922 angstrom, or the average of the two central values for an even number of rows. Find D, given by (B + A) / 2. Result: -0.1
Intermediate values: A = -0.1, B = -0.1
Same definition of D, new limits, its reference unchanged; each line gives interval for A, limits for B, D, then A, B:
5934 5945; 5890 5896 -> -0.8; 0.9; -2.5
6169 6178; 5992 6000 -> 0.4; -0.4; 1.2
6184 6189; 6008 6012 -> 0.6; 1.5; -0.3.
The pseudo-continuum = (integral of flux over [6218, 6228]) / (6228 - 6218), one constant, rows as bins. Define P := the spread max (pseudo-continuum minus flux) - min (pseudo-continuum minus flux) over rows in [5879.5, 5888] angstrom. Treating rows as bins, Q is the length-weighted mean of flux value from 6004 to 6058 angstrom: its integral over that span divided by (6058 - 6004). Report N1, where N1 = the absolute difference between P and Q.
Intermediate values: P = 2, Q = 18.1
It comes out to 16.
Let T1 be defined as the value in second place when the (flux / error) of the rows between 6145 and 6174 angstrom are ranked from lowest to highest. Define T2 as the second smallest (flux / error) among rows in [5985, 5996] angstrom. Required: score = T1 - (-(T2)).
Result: 16.0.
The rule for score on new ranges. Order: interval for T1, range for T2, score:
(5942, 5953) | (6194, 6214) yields 18.3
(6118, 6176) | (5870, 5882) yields 17.0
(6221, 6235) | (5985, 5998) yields 16.3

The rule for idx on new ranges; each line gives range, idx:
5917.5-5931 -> 5925.01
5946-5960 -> 5946.88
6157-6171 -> 6162.96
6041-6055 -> 6053.26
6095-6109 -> 6103.64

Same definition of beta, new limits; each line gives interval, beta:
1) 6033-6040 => 1.28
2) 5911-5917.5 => 1.24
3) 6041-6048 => 1.26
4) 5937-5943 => 1.26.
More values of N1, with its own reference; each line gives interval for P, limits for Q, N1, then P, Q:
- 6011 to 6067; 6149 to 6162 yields 0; 17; 17.0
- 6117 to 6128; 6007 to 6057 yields 14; 4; 18.2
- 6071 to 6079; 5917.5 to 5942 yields 6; 12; 17.6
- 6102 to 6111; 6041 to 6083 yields 7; 11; 18.0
